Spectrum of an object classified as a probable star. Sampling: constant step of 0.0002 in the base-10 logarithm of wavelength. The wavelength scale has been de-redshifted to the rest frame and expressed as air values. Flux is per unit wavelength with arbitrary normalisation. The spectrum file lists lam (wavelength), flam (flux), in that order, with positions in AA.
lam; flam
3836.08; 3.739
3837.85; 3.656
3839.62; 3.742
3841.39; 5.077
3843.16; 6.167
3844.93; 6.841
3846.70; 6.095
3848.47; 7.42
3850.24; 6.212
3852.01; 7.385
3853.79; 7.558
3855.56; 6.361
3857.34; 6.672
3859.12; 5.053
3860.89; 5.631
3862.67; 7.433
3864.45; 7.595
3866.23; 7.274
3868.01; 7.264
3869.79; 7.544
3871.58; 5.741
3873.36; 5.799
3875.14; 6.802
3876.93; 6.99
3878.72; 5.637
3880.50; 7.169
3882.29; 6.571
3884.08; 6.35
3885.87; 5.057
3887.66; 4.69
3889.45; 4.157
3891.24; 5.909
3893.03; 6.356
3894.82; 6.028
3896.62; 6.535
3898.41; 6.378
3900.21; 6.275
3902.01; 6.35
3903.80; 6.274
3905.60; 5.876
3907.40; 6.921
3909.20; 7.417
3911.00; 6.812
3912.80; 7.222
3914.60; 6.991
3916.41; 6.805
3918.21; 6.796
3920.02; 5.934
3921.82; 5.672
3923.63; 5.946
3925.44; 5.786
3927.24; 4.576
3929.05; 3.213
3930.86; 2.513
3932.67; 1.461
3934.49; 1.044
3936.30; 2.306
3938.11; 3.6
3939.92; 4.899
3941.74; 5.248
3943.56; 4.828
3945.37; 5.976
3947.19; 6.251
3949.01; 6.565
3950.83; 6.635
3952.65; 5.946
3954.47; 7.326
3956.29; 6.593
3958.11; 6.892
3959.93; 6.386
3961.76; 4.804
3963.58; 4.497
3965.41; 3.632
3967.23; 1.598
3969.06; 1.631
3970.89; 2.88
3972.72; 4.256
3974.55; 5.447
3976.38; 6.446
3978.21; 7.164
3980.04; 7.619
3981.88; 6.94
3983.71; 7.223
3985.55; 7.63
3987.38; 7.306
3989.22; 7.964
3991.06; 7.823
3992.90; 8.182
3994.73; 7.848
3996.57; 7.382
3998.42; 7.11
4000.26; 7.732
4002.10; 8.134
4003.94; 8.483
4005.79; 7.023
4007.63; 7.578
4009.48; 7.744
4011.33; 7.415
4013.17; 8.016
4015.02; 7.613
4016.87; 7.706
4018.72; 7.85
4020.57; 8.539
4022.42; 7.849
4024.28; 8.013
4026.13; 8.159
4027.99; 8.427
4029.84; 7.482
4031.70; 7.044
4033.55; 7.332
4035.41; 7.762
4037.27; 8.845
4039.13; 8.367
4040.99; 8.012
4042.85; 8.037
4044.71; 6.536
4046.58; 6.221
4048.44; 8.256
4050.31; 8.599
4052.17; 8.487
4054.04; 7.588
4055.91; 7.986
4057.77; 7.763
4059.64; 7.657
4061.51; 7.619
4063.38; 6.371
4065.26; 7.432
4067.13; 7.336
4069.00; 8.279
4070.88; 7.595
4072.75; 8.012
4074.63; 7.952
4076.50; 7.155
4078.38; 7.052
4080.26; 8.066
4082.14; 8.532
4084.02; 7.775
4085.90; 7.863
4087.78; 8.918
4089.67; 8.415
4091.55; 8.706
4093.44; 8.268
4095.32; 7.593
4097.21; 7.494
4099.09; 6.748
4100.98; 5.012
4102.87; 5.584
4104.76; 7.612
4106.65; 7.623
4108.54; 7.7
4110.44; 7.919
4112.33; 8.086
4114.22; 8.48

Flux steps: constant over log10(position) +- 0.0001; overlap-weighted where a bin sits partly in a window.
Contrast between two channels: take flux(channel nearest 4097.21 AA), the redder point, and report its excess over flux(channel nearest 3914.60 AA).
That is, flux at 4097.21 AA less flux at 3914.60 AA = 1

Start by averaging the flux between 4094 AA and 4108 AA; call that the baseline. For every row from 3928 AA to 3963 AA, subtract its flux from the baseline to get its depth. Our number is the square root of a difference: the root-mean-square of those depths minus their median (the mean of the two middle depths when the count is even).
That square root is 1.07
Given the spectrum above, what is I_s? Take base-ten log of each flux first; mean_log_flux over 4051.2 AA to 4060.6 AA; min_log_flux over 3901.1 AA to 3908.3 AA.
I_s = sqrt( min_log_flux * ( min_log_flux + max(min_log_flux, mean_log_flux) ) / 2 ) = 0.80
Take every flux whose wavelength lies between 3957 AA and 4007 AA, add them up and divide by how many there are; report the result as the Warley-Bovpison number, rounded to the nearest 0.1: 6.3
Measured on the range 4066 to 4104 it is 7.6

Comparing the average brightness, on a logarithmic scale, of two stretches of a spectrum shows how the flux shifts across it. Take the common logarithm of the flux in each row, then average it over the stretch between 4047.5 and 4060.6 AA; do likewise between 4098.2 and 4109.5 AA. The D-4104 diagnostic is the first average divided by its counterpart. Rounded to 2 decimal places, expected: 1.10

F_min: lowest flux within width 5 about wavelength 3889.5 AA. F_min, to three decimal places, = 4.157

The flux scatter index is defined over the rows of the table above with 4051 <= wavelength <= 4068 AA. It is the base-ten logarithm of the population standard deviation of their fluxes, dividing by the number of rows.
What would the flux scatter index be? -0.27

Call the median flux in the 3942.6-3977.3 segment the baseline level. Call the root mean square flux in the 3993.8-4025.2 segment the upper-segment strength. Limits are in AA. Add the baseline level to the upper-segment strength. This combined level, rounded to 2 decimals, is 13.72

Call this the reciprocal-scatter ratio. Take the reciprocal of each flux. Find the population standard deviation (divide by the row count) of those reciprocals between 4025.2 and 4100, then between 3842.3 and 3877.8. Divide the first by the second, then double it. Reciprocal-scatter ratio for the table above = 1.3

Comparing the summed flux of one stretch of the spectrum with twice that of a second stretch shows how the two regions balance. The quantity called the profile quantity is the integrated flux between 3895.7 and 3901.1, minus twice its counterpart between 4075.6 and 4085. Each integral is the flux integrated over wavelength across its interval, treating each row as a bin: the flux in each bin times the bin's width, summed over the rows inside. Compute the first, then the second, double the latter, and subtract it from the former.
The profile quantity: -111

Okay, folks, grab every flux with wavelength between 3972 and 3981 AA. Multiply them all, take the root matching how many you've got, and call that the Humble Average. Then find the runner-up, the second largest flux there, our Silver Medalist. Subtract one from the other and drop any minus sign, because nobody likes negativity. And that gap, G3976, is 1.1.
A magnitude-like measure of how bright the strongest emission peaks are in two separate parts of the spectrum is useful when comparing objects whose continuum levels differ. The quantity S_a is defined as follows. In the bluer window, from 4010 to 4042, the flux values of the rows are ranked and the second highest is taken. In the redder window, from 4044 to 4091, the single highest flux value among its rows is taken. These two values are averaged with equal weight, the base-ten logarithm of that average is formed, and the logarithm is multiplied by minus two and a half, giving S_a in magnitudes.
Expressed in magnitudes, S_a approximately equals -2.35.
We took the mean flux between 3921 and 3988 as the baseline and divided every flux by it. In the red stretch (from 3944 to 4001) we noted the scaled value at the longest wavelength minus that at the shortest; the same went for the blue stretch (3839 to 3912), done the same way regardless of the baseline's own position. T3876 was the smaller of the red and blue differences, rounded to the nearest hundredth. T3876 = 0.34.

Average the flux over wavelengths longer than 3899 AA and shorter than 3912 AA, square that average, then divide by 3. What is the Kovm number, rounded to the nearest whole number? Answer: 14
